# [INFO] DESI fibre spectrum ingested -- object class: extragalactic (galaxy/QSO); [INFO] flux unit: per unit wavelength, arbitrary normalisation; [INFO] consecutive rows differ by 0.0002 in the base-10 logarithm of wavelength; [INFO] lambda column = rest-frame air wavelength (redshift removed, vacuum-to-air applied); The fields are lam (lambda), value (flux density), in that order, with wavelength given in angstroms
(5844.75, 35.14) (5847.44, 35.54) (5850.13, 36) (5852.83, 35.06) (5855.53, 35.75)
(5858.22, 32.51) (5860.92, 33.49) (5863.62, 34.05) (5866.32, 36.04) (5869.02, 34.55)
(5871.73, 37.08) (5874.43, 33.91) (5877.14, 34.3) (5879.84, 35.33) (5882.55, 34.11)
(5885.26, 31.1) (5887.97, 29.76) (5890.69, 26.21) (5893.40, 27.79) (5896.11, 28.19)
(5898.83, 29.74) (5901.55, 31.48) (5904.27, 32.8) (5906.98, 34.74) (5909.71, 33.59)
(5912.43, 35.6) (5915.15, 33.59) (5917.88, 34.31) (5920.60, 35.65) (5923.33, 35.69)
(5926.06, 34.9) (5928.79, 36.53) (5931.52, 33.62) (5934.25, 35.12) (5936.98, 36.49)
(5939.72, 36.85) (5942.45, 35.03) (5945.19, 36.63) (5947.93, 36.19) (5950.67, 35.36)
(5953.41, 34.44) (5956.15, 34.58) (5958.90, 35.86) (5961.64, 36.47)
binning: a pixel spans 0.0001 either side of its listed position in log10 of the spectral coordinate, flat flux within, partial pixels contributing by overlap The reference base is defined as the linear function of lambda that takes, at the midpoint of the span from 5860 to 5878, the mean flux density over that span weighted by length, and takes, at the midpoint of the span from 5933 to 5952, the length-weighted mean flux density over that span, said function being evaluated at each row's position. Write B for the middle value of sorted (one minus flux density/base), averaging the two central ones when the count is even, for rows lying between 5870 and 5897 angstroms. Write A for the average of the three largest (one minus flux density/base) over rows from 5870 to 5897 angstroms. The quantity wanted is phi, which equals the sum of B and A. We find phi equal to 0.292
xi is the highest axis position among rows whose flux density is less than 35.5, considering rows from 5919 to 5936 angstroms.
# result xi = 5934.25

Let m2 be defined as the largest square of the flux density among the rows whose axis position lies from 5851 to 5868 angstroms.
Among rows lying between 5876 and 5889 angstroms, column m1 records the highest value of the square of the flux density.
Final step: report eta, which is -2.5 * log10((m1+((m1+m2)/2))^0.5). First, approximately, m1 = 1248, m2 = 1299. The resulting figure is -4.25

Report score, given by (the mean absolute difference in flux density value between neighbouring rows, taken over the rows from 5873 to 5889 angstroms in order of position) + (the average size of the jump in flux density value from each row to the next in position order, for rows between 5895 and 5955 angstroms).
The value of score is 2.73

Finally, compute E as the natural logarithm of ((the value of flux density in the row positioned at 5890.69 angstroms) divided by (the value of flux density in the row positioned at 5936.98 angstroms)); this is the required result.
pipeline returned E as -0.33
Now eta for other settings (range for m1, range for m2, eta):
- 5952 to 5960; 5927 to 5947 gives -4.27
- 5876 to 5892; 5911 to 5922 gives -4.25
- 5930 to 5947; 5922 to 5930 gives -4.29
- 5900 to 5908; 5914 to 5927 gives -4.24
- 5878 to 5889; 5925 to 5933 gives -4.26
